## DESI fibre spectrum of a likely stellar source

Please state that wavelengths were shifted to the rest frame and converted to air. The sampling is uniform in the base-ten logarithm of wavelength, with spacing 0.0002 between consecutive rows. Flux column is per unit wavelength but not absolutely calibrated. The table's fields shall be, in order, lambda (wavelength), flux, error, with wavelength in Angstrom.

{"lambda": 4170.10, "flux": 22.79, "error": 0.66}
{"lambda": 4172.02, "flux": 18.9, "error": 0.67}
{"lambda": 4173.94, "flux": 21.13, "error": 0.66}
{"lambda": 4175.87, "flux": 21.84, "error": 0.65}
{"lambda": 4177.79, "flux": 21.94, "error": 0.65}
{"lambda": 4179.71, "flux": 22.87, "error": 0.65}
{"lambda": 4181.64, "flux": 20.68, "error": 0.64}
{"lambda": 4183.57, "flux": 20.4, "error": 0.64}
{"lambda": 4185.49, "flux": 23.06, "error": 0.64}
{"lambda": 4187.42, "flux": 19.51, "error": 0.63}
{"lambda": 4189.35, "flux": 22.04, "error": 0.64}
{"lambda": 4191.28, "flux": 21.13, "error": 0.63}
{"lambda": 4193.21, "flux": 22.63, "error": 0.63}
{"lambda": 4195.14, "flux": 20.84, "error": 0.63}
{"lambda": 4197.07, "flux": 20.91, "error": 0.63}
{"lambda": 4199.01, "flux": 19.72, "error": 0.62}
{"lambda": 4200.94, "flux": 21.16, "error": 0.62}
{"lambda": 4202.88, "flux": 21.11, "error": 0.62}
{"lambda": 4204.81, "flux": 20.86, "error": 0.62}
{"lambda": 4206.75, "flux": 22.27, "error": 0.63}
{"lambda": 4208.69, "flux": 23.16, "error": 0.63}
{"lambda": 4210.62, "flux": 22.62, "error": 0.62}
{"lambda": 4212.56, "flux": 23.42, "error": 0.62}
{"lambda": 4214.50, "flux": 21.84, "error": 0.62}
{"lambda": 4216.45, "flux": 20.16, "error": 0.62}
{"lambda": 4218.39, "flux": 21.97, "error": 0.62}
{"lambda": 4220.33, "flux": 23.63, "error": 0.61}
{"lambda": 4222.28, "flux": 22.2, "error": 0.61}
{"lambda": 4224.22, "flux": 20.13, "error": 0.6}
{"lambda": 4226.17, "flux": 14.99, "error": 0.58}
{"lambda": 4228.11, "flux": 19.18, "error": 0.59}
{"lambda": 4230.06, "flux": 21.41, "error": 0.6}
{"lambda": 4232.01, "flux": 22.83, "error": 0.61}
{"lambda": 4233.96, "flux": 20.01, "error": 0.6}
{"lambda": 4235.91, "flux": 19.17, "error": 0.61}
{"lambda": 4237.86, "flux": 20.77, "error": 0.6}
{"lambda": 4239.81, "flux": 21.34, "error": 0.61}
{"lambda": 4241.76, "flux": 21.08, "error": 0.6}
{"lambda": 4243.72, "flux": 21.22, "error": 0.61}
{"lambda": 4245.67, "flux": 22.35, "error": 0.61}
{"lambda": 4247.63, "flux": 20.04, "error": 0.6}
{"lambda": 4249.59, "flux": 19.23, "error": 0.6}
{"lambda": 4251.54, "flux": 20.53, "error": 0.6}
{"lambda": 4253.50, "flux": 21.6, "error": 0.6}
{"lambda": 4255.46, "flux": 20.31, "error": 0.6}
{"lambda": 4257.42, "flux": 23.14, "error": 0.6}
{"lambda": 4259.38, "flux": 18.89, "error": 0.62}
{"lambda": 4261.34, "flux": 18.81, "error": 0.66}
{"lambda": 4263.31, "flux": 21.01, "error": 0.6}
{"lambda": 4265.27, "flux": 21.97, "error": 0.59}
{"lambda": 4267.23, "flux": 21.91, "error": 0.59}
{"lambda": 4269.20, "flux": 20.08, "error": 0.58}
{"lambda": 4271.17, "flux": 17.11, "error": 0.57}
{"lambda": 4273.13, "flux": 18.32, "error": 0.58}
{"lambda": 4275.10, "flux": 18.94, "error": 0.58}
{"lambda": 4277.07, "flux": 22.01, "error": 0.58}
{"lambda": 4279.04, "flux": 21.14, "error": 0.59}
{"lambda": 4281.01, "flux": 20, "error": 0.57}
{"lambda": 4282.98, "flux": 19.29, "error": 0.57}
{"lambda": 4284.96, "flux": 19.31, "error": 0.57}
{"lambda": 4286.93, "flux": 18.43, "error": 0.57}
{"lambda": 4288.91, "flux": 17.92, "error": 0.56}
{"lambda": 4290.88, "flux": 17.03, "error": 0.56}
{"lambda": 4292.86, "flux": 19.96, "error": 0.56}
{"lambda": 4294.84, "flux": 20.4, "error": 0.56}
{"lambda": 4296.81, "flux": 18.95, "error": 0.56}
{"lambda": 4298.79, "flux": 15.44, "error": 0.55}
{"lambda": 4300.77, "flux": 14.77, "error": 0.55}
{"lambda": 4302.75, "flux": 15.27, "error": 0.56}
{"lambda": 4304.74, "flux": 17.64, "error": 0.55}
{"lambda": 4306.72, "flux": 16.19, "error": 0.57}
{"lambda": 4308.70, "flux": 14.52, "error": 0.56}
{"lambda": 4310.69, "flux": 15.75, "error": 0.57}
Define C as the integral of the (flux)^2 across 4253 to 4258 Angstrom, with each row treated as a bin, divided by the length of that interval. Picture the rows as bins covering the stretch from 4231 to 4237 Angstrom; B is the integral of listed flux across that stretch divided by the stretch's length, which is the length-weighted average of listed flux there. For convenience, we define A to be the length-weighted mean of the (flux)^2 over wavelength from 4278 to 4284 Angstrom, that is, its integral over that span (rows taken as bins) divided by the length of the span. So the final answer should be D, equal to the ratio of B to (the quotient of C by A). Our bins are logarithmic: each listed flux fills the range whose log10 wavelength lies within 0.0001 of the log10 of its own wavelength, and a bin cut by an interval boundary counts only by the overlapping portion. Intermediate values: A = 407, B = 20.7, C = 467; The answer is 18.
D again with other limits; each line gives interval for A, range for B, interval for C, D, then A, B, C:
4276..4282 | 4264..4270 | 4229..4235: 21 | 443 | 21.4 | 457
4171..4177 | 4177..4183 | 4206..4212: 18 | 429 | 21.7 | 518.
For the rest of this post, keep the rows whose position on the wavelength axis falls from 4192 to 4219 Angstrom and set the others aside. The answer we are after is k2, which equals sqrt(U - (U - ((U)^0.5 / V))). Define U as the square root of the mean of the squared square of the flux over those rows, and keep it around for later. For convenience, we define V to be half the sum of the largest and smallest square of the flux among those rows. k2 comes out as 0.215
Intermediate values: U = 471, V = 469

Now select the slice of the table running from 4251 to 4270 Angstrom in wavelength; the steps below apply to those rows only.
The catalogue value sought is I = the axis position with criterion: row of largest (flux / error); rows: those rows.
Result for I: 4257.42 Angstrom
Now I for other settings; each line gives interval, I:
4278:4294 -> 4279.04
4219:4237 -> 4220.33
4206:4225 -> 4220.33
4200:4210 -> 4208.69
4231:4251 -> 4232.01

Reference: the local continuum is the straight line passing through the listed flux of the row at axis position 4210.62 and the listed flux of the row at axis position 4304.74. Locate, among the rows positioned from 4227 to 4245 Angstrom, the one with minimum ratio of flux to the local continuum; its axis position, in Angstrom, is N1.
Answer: 4228.11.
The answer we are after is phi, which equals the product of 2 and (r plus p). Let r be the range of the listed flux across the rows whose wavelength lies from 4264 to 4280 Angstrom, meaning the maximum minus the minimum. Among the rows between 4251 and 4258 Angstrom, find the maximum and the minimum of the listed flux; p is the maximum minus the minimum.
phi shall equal 15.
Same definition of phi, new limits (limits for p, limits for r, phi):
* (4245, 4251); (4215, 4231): 24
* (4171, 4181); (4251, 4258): 14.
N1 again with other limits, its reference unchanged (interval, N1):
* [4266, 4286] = 4271.17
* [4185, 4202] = 4187.42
